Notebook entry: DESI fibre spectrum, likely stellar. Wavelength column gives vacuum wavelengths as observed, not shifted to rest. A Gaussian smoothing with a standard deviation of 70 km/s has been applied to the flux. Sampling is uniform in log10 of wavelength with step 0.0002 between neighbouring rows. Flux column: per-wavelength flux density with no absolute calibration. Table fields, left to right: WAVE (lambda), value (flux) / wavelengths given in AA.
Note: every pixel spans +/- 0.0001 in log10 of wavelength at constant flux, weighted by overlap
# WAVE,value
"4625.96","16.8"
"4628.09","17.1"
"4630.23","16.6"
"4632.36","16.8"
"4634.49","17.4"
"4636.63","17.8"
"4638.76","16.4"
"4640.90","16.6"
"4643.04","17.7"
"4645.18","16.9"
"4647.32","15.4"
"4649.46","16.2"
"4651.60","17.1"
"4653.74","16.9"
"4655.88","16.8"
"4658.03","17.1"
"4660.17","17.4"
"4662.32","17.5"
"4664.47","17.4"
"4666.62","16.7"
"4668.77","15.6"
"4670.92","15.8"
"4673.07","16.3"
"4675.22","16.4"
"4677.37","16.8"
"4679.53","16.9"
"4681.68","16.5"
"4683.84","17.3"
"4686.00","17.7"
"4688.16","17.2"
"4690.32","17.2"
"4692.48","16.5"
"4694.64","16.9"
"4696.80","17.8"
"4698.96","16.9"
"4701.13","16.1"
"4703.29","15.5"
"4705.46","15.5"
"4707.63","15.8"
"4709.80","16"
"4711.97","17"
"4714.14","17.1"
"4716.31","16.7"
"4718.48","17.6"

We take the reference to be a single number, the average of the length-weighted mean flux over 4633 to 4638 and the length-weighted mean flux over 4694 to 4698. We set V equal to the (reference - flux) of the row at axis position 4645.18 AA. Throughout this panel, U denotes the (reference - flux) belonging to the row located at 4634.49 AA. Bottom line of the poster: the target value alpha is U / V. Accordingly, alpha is 0.1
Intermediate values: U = 0.0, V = 0.5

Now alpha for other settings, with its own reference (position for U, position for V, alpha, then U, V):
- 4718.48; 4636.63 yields 0.4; -0.2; -0.4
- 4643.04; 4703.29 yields -0.1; -0.3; 1.9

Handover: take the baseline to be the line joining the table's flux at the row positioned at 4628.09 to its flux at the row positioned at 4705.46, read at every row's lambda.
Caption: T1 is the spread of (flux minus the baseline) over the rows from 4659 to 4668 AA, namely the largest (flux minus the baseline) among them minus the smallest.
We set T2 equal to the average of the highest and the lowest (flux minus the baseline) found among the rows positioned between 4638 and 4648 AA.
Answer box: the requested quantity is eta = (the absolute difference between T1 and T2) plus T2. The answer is 0.7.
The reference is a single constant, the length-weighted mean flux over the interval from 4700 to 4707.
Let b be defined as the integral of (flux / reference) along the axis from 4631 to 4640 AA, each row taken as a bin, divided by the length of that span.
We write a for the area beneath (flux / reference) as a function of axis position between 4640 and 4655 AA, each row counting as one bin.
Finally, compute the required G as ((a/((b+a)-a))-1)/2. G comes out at 6.8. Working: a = 15.9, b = 1.088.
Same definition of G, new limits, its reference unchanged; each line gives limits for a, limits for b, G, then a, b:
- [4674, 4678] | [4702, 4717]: 1.5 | 4.2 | 1.033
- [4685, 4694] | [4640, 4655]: 4.1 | 9.8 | 1.063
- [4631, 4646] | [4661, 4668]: 7.0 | 16.3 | 1.090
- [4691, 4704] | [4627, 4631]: 5.9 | 13.8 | 1.072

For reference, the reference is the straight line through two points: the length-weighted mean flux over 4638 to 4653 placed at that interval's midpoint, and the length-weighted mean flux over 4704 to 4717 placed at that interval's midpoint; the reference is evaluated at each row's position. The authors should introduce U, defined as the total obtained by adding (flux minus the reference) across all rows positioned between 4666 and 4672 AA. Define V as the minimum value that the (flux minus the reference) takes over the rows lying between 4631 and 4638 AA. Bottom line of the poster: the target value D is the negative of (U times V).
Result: 0.2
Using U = -1.4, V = 0.11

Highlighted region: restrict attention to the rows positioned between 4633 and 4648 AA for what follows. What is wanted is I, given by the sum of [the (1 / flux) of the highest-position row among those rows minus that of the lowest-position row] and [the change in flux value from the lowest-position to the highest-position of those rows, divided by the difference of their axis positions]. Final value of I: -0.15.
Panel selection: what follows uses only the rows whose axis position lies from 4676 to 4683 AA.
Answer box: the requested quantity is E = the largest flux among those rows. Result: 16.9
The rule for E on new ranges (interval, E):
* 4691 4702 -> 17.8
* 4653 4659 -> 17.1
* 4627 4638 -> 17.8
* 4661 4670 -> 17.5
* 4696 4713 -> 17.8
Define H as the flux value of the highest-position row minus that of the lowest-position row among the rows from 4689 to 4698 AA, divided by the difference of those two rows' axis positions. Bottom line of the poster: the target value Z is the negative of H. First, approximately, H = 0.09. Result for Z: -0.09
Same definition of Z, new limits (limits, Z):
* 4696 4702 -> 0.39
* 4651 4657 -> 0.07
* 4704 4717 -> -0.11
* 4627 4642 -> 0.04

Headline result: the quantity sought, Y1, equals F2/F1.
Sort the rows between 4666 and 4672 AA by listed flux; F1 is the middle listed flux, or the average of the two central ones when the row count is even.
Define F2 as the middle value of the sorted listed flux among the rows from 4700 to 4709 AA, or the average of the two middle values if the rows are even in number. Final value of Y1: 0.99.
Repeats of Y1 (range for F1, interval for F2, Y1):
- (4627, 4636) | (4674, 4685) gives 0.99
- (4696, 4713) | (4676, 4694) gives 1.06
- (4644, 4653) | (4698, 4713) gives 0.97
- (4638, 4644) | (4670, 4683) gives 0.99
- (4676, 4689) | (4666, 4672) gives 0.93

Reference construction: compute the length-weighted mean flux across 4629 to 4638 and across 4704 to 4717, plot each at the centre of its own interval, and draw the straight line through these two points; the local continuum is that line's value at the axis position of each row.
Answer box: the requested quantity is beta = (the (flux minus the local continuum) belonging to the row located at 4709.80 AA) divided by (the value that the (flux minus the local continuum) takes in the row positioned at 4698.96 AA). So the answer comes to -0.7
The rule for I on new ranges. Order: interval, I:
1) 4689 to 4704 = -0.12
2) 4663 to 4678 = -0.04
